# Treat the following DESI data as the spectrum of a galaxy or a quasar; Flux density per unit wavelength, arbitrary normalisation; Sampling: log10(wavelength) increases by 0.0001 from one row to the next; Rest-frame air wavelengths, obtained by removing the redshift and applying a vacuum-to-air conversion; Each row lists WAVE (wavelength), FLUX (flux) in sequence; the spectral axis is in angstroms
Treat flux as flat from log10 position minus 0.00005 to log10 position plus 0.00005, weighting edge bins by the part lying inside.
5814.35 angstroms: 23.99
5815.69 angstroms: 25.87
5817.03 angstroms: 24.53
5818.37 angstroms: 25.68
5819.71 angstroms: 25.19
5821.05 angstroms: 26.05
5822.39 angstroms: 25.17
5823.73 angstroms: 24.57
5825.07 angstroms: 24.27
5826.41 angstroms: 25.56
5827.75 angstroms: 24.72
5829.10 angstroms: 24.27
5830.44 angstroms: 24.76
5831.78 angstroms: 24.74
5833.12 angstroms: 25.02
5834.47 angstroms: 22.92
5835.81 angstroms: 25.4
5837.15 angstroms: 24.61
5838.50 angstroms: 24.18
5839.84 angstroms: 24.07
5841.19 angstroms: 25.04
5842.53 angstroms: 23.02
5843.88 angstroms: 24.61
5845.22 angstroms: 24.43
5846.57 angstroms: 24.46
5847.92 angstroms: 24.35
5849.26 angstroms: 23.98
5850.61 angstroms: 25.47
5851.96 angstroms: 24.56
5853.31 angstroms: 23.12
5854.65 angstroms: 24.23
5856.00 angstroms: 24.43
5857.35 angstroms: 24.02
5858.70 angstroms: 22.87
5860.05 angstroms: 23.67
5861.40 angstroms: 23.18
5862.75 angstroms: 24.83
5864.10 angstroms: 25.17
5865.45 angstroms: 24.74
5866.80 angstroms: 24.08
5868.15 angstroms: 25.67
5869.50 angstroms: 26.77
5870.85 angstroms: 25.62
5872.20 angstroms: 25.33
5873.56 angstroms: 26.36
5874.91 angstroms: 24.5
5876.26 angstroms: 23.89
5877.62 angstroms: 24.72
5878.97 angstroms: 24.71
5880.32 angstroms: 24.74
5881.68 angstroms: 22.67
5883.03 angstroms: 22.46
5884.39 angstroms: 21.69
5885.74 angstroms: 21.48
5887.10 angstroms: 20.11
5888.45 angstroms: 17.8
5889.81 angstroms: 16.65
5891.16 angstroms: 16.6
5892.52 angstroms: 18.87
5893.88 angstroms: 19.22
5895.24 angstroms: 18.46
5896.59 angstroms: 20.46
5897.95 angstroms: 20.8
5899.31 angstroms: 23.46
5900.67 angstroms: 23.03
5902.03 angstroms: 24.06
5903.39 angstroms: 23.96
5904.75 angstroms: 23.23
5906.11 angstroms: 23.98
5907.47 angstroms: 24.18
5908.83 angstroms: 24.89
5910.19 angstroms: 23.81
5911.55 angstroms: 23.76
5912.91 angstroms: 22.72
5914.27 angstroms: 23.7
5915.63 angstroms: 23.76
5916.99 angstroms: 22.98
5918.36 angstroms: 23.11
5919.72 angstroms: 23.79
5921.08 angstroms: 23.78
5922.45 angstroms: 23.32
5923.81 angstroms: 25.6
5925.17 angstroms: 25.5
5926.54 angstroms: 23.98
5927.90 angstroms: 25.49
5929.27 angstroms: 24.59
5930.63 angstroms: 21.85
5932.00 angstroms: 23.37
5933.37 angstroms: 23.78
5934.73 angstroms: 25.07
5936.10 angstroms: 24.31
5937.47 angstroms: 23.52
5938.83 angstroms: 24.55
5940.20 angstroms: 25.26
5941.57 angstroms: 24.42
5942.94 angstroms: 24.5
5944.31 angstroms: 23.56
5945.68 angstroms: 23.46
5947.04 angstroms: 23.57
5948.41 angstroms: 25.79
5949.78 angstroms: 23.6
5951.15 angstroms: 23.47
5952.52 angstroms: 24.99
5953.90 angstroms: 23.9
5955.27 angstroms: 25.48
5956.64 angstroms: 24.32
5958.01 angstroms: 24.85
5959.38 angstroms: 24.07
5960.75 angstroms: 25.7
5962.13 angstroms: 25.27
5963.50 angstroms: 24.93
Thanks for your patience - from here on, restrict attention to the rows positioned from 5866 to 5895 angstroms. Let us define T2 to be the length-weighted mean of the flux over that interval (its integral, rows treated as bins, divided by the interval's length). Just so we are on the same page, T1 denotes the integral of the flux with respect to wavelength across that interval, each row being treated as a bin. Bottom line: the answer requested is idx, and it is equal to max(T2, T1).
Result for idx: 653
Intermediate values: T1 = 653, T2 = 22.5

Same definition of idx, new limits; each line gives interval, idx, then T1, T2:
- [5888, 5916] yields 610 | 610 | 21.8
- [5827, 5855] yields 683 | 683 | 24.4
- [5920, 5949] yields 703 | 703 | 24.2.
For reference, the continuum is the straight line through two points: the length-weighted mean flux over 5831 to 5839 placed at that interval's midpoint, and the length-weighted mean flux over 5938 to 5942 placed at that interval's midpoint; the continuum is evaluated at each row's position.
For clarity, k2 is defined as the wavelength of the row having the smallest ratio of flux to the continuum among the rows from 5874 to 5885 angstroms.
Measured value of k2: 5884.39 angstroms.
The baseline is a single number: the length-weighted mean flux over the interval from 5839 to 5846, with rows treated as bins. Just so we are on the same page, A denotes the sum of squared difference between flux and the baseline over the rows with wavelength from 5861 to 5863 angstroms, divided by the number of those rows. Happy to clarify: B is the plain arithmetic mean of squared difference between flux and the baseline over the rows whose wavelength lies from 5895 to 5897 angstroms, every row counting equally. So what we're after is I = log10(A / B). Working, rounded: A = 0.74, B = 23.9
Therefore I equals -1.5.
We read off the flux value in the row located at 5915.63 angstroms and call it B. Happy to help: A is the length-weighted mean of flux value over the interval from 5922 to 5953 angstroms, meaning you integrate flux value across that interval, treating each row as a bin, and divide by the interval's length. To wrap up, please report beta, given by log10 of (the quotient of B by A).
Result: -0.009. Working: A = 24.2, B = 23.76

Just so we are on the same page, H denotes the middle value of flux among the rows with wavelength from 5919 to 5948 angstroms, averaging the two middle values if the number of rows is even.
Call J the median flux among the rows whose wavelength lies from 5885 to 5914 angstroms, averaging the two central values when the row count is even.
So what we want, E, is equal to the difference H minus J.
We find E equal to 1.3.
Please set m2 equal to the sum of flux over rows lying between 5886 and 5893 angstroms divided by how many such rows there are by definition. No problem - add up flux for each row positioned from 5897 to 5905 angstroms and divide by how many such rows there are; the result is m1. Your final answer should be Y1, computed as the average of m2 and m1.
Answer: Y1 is 20.5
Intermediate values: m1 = 23.1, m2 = 18.0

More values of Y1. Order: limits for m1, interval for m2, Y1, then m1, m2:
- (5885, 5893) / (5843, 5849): 21.5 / 18.6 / 24.5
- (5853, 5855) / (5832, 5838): 24.1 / 23.7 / 24.5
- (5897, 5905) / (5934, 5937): 23.9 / 23.1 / 24.7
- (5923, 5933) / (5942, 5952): 24.2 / 24.3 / 24.0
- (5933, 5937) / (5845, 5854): 24.4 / 24.4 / 24.3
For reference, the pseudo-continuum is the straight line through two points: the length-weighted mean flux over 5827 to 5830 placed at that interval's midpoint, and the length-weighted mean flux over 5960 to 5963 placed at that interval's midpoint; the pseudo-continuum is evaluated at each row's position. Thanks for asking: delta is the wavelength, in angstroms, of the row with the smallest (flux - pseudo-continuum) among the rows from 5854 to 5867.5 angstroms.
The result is 5858.70 angstroms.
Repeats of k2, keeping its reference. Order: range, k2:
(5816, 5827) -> 5825.07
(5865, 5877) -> 5876.26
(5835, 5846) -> 5842.53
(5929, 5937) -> 5930.63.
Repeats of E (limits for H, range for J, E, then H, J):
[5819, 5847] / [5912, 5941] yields 0.8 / 24.6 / 23.8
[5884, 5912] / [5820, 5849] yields -2.9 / 21.7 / 24.6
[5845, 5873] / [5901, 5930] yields 0.6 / 24.4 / 23.8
